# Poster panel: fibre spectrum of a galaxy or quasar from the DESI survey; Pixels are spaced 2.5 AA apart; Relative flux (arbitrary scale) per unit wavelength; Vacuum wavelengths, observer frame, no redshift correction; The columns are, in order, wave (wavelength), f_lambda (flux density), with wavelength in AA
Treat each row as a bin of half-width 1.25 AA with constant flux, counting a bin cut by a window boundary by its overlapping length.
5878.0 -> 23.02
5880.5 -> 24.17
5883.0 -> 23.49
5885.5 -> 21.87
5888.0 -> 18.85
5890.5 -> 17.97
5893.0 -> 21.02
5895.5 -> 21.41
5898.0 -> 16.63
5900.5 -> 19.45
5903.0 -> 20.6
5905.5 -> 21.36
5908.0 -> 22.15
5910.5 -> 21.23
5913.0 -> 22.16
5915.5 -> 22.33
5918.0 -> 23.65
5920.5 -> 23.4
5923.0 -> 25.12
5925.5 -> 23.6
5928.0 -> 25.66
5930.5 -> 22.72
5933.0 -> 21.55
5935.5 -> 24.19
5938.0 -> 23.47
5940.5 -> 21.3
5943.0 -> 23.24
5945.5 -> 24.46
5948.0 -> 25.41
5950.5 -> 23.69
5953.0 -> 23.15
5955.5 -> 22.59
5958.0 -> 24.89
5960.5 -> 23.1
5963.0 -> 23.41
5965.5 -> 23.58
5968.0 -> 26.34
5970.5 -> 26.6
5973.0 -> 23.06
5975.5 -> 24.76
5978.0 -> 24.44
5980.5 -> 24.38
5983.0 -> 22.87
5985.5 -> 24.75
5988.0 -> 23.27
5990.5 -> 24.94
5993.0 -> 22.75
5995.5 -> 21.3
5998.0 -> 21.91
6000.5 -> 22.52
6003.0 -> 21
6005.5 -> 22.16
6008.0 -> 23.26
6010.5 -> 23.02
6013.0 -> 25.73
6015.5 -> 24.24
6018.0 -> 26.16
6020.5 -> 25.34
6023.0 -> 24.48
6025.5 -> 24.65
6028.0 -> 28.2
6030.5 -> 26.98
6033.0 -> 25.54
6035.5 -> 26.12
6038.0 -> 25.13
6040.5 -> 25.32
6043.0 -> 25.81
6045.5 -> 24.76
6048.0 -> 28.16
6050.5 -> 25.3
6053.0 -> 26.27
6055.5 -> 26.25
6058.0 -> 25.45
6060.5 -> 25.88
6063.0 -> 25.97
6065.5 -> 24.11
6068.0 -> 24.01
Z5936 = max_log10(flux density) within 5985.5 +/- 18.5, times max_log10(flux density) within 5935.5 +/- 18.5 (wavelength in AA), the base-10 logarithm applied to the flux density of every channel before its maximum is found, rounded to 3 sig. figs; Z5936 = 2.01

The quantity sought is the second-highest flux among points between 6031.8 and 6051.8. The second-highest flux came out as 26.12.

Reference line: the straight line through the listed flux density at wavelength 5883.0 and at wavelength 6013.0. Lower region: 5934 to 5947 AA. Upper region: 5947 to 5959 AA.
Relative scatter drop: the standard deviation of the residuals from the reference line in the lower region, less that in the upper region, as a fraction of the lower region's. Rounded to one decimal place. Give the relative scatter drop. 0.0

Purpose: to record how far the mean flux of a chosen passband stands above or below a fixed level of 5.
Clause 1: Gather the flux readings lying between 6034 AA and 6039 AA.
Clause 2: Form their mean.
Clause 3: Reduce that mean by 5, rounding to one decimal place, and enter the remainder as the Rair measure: 20.6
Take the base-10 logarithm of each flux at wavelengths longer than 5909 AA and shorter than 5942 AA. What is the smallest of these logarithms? 1.33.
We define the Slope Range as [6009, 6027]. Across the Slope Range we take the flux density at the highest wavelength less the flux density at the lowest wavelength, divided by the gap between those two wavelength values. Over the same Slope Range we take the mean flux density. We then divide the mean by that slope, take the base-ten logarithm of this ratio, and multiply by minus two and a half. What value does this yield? -5.90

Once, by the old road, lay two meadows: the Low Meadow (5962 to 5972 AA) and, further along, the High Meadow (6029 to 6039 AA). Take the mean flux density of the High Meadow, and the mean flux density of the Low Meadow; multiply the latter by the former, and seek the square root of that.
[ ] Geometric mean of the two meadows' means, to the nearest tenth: 25.5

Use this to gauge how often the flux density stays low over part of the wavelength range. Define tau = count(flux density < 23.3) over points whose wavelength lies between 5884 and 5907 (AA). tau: 9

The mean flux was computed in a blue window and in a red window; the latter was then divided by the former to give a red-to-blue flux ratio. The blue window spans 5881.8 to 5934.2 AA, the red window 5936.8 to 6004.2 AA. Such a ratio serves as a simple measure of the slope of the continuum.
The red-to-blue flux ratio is 1.09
